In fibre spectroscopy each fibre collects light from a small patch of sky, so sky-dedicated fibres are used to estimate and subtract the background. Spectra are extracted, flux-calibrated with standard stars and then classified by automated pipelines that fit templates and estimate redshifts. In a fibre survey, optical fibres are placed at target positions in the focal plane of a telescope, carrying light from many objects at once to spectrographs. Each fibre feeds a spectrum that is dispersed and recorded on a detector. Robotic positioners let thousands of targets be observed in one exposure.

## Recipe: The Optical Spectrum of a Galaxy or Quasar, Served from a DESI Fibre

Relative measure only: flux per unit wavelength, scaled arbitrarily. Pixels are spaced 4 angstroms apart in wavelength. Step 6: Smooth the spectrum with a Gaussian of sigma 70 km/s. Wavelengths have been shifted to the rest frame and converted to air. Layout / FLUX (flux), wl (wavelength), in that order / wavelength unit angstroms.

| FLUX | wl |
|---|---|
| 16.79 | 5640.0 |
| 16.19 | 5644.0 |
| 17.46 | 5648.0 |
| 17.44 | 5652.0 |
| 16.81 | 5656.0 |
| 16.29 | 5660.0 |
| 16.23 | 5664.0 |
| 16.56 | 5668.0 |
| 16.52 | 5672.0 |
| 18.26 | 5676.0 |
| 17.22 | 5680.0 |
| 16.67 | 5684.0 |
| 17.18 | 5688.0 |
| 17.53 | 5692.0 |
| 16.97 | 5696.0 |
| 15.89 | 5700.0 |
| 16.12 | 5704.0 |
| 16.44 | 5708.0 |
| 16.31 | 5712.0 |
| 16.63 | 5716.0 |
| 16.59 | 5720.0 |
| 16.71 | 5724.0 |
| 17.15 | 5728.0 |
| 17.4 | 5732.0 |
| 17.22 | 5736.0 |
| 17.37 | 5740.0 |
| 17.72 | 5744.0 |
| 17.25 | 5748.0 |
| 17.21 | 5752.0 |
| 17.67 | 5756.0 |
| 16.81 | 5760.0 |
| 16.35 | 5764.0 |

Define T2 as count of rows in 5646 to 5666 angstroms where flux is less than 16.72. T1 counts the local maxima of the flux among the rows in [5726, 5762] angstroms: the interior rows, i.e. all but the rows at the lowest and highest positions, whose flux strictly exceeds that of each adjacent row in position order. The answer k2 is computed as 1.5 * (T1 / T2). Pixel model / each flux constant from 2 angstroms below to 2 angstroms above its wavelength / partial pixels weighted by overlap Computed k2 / 2.25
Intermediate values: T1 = 3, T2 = 2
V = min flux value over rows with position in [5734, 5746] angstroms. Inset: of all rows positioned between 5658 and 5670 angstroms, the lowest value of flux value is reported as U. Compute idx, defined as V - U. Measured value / 1.0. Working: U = 16.23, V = 17.22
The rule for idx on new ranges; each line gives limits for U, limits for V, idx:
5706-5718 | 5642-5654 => -0.1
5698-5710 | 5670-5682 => 0.6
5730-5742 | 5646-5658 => -0.4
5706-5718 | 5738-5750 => 0.9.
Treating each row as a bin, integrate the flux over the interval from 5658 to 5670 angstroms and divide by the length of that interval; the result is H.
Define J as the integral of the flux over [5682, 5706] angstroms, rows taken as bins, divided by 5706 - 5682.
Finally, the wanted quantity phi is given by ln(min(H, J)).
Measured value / 2.79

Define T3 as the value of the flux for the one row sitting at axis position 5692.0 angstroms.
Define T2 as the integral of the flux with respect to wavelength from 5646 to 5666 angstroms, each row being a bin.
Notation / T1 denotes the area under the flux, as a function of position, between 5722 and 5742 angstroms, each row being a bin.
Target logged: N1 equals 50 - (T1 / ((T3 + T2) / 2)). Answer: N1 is 48.1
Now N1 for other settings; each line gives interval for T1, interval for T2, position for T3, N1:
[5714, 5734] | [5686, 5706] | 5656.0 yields 48.1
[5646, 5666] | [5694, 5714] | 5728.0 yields 48.0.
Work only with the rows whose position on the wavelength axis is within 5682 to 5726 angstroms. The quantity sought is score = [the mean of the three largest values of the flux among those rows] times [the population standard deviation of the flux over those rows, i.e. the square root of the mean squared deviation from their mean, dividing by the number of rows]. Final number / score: 8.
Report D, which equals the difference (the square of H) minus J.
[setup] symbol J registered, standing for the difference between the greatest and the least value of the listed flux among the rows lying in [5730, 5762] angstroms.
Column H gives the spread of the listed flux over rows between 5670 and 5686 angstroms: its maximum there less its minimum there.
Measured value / 2.1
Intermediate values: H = 1.7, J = 0.9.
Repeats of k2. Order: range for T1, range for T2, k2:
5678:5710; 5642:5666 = 0.50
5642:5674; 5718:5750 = 1.50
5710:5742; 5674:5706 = 1.00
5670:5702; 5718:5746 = 1.50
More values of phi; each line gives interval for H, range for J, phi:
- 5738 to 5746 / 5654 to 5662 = 2.81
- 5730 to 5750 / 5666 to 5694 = 2.84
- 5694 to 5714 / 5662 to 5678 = 2.79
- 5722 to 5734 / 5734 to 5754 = 2.84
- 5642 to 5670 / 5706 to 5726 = 2.81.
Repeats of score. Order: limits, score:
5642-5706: 11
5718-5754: 6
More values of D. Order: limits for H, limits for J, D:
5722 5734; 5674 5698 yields -1.1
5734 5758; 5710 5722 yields -0.1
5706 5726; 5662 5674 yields -0.2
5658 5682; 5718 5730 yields 3.6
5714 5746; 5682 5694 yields 0.4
